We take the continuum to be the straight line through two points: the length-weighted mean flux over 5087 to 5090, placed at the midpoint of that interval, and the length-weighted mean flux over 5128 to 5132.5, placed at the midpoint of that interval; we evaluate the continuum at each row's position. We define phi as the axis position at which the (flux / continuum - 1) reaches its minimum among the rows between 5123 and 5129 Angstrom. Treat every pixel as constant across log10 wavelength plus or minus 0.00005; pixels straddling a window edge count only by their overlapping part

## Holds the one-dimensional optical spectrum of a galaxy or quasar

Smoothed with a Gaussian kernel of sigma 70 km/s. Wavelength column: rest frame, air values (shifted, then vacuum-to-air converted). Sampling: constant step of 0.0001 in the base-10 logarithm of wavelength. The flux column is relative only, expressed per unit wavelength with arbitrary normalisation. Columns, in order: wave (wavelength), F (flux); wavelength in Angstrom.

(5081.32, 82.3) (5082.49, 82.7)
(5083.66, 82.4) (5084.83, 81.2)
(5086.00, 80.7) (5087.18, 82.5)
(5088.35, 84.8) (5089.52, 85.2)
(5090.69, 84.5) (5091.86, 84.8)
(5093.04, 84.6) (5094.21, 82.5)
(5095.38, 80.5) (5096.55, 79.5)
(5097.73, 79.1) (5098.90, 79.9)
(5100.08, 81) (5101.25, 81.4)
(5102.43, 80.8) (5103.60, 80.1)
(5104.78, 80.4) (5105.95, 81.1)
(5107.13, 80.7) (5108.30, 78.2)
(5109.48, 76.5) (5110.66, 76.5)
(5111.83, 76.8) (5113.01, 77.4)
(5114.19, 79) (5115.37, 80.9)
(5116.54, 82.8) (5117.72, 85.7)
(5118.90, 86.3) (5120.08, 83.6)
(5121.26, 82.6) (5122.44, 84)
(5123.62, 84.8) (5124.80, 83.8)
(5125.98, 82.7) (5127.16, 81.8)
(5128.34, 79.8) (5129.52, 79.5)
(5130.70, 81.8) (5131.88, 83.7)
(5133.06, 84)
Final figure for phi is 5128.34 Angstrom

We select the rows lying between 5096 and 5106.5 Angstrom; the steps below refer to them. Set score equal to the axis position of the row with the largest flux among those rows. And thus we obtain 5101.25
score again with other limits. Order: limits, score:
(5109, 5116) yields 5115.37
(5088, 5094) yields 5089.52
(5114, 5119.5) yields 5118.90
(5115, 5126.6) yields 5118.90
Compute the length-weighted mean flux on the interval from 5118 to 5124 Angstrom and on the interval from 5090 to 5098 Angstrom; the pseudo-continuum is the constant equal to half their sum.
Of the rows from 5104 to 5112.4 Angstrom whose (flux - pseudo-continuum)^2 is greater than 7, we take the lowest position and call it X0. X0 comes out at 5104.78 Angstrom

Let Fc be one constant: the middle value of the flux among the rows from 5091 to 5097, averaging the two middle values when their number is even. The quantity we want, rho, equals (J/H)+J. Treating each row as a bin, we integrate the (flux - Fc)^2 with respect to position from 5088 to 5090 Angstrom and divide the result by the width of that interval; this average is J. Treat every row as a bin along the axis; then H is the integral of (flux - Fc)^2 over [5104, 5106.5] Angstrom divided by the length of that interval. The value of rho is 8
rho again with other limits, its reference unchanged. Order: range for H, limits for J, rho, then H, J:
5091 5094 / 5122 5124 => 5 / 4.2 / 4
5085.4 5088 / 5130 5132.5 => 2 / 1.9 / 1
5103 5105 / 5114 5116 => 7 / 5.2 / 6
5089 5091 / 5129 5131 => 6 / 5.8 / 5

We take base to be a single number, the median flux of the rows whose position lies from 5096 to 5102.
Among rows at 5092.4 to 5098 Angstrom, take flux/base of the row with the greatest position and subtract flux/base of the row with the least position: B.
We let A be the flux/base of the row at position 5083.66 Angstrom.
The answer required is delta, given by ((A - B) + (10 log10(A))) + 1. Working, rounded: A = 1.03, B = -0.07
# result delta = 2.23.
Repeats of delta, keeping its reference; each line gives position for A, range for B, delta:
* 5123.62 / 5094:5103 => 2.34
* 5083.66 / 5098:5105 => 2.16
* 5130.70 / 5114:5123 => 2.06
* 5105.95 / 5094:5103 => 2.10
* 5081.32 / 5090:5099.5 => 2.22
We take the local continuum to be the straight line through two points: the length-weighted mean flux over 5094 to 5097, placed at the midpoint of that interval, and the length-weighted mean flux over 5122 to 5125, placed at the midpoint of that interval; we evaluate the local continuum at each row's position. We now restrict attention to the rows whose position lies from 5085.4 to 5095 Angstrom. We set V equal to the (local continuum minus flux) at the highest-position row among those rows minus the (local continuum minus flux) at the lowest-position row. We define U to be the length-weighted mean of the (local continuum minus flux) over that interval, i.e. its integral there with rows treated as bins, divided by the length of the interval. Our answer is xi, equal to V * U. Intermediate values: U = -3.4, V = -0.8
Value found 2.7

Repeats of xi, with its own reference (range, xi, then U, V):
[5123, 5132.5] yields 5.3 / 2.5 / 2.1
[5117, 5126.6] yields -0.5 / -0.1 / 4.0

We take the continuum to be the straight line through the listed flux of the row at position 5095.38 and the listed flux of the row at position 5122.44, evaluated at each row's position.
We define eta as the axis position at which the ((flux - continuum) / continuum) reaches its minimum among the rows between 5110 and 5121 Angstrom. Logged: 5110.66 Angstrom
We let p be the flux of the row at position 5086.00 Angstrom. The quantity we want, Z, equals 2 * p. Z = 161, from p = 80.7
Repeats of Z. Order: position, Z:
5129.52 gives 159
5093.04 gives 169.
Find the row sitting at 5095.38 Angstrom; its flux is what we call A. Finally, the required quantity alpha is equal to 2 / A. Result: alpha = 0.0248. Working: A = 80.5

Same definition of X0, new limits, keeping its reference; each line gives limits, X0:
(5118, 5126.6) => 5118.90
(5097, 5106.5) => 5097.73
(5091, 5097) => 5095.38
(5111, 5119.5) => 5111.83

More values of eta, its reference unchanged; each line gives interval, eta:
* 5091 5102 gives 5097.73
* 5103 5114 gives 5110.66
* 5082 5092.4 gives 5086.00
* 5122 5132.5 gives 5129.52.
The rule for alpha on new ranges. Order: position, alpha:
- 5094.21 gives 0.0242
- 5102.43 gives 0.0248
